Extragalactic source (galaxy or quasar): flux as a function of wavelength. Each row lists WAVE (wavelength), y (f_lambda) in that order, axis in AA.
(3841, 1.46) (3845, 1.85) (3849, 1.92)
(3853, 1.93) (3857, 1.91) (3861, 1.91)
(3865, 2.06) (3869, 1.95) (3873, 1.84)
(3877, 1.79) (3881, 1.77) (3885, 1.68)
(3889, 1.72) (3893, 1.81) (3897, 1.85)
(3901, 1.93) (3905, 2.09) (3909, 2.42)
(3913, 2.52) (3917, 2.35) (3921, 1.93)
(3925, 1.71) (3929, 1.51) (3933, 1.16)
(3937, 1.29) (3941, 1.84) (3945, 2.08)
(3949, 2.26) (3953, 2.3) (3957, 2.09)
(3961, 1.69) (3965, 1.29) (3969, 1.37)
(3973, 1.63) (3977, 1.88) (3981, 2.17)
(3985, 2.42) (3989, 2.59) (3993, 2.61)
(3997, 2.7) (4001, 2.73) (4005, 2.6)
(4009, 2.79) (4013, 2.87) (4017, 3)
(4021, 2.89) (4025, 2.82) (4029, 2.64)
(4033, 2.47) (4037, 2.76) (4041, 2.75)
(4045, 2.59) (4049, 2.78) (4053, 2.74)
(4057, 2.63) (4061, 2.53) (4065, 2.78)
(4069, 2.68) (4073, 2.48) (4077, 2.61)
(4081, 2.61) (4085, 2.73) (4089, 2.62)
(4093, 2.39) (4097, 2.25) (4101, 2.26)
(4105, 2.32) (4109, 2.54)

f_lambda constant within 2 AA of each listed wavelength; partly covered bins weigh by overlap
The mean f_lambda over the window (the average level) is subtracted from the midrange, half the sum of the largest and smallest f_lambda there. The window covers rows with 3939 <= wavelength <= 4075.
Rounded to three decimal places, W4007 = -0.280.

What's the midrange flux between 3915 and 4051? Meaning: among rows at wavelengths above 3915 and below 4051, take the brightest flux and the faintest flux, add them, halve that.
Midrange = 2.08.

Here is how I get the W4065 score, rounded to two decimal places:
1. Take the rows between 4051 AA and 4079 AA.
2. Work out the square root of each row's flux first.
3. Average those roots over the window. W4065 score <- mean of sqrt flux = 1.62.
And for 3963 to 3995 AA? 1.40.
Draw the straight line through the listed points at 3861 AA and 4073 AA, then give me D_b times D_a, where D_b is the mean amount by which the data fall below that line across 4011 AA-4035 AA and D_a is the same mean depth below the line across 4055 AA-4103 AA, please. 0.02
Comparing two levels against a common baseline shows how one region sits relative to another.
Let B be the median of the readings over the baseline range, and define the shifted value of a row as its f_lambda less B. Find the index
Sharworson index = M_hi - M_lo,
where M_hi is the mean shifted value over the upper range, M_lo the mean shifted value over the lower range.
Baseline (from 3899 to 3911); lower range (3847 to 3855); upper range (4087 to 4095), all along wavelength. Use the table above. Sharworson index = 0.58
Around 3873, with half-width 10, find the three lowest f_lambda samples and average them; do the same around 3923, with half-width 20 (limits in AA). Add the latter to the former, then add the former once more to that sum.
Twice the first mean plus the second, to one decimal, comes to 4.9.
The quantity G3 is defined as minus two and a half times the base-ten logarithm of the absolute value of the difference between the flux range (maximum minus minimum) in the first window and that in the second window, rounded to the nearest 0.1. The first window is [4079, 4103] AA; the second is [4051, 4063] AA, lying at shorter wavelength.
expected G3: 1.4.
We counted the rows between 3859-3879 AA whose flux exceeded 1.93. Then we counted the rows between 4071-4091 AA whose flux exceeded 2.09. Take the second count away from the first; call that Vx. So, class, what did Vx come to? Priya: -3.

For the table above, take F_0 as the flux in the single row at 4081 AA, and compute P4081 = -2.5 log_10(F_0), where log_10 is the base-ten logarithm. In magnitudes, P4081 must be -1.0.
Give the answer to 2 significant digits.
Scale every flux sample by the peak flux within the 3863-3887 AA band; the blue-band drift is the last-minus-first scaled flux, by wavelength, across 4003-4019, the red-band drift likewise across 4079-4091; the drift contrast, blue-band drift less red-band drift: 0.19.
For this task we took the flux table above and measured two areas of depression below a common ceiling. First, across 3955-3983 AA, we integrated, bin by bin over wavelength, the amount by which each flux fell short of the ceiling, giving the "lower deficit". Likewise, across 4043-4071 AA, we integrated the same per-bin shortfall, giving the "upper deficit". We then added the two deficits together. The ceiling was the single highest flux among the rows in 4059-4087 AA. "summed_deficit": 32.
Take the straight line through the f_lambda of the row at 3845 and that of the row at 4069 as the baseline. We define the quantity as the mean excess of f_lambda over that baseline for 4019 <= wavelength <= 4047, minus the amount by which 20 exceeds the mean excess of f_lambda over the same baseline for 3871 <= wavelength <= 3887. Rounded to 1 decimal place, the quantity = -20.0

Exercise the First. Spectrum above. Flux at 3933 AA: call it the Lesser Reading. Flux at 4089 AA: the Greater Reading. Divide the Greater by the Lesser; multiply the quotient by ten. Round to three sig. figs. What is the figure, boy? 22.6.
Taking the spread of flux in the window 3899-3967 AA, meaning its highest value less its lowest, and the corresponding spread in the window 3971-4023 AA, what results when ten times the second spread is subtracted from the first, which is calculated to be -12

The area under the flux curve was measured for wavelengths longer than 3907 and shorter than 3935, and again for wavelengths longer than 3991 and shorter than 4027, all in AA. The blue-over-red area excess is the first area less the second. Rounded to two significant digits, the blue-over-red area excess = -46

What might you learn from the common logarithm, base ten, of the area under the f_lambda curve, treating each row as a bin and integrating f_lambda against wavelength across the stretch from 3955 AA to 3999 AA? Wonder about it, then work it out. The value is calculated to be 1.95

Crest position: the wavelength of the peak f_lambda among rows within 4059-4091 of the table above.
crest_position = 4065 AA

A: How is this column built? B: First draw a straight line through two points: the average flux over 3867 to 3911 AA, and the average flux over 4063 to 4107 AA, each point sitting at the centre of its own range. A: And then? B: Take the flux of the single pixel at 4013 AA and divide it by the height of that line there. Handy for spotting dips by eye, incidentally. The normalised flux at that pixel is 1.25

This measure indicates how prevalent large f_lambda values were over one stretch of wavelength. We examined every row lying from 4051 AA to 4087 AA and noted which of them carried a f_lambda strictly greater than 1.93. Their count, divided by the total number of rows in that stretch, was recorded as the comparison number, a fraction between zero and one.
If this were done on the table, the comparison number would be 1.0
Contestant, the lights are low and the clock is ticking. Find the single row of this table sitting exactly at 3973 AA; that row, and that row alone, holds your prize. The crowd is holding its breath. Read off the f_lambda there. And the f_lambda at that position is 1.63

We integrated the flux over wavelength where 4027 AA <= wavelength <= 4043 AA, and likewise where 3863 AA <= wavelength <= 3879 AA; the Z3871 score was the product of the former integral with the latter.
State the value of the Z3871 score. 1298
